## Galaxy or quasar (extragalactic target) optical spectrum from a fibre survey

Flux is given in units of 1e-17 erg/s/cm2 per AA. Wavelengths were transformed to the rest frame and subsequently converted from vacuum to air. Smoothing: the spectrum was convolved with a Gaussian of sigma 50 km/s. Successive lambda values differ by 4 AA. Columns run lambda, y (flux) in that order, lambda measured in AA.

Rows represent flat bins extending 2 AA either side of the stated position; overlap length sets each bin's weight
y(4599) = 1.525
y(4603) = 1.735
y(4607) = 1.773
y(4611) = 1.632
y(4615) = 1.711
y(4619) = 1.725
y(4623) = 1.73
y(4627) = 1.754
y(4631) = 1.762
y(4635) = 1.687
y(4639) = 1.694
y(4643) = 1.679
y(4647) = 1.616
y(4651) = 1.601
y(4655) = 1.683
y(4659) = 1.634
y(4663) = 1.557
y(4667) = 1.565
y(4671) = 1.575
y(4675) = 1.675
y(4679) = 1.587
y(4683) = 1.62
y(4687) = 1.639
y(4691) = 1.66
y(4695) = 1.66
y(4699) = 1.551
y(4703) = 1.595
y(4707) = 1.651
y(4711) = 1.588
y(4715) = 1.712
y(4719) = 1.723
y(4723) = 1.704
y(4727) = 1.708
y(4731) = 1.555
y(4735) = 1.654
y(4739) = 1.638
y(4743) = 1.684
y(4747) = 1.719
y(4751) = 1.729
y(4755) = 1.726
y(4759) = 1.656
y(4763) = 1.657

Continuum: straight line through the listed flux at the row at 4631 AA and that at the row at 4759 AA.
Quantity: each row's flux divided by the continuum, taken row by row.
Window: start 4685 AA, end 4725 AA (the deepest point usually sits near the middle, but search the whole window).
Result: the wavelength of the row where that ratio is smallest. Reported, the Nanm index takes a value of 4699 AA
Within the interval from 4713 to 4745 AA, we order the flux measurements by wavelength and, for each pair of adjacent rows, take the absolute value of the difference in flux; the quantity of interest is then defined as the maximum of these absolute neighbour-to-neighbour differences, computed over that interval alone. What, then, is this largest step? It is 0.153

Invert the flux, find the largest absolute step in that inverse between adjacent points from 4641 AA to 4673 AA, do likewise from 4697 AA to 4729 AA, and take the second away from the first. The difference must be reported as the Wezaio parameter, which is -0.015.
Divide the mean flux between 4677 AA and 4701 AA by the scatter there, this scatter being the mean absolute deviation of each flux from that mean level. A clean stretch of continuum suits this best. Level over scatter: 48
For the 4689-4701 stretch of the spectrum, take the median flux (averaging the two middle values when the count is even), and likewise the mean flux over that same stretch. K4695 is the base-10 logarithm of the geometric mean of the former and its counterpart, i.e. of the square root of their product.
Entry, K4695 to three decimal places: 0.215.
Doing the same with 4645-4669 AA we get 0.207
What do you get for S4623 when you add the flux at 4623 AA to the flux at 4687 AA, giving 3.37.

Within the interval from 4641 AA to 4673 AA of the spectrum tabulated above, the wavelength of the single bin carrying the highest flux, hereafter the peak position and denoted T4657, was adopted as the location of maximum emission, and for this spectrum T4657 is 4655 AA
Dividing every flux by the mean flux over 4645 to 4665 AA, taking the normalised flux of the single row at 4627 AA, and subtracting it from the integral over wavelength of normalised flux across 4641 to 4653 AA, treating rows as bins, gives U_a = 11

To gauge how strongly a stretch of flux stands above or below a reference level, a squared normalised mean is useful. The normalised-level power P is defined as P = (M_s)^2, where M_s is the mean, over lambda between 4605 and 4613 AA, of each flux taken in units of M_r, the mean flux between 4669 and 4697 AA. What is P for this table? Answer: 1.09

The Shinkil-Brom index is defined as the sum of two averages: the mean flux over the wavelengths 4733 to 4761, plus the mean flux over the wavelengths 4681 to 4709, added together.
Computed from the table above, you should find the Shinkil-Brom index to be 3.31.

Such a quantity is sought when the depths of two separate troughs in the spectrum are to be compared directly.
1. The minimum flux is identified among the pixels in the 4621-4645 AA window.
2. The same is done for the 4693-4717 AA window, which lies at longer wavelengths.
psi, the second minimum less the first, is -0.13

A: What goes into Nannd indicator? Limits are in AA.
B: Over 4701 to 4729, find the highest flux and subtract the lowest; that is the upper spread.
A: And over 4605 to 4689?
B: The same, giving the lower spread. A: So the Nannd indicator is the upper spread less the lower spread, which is -0.081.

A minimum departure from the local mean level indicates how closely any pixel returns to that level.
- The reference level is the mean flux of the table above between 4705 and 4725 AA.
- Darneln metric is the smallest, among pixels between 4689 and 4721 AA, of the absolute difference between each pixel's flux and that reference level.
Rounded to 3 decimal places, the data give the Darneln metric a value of 0.016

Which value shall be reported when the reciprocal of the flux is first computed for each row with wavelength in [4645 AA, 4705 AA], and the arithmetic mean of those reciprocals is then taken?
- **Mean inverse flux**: 0.620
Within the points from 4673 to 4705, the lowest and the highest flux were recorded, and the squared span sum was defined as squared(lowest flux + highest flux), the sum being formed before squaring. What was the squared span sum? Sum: 10.4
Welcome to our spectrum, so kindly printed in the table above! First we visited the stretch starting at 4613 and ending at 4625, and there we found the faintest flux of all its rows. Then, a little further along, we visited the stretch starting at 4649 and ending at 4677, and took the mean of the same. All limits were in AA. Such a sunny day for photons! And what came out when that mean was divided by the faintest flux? 0.94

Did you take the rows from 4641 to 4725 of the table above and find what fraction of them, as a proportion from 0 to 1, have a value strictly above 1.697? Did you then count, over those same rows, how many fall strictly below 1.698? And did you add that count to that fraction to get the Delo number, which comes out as 18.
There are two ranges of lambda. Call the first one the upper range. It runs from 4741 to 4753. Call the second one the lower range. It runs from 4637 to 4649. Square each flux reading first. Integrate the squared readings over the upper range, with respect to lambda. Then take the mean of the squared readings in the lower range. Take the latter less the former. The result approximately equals -32.4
